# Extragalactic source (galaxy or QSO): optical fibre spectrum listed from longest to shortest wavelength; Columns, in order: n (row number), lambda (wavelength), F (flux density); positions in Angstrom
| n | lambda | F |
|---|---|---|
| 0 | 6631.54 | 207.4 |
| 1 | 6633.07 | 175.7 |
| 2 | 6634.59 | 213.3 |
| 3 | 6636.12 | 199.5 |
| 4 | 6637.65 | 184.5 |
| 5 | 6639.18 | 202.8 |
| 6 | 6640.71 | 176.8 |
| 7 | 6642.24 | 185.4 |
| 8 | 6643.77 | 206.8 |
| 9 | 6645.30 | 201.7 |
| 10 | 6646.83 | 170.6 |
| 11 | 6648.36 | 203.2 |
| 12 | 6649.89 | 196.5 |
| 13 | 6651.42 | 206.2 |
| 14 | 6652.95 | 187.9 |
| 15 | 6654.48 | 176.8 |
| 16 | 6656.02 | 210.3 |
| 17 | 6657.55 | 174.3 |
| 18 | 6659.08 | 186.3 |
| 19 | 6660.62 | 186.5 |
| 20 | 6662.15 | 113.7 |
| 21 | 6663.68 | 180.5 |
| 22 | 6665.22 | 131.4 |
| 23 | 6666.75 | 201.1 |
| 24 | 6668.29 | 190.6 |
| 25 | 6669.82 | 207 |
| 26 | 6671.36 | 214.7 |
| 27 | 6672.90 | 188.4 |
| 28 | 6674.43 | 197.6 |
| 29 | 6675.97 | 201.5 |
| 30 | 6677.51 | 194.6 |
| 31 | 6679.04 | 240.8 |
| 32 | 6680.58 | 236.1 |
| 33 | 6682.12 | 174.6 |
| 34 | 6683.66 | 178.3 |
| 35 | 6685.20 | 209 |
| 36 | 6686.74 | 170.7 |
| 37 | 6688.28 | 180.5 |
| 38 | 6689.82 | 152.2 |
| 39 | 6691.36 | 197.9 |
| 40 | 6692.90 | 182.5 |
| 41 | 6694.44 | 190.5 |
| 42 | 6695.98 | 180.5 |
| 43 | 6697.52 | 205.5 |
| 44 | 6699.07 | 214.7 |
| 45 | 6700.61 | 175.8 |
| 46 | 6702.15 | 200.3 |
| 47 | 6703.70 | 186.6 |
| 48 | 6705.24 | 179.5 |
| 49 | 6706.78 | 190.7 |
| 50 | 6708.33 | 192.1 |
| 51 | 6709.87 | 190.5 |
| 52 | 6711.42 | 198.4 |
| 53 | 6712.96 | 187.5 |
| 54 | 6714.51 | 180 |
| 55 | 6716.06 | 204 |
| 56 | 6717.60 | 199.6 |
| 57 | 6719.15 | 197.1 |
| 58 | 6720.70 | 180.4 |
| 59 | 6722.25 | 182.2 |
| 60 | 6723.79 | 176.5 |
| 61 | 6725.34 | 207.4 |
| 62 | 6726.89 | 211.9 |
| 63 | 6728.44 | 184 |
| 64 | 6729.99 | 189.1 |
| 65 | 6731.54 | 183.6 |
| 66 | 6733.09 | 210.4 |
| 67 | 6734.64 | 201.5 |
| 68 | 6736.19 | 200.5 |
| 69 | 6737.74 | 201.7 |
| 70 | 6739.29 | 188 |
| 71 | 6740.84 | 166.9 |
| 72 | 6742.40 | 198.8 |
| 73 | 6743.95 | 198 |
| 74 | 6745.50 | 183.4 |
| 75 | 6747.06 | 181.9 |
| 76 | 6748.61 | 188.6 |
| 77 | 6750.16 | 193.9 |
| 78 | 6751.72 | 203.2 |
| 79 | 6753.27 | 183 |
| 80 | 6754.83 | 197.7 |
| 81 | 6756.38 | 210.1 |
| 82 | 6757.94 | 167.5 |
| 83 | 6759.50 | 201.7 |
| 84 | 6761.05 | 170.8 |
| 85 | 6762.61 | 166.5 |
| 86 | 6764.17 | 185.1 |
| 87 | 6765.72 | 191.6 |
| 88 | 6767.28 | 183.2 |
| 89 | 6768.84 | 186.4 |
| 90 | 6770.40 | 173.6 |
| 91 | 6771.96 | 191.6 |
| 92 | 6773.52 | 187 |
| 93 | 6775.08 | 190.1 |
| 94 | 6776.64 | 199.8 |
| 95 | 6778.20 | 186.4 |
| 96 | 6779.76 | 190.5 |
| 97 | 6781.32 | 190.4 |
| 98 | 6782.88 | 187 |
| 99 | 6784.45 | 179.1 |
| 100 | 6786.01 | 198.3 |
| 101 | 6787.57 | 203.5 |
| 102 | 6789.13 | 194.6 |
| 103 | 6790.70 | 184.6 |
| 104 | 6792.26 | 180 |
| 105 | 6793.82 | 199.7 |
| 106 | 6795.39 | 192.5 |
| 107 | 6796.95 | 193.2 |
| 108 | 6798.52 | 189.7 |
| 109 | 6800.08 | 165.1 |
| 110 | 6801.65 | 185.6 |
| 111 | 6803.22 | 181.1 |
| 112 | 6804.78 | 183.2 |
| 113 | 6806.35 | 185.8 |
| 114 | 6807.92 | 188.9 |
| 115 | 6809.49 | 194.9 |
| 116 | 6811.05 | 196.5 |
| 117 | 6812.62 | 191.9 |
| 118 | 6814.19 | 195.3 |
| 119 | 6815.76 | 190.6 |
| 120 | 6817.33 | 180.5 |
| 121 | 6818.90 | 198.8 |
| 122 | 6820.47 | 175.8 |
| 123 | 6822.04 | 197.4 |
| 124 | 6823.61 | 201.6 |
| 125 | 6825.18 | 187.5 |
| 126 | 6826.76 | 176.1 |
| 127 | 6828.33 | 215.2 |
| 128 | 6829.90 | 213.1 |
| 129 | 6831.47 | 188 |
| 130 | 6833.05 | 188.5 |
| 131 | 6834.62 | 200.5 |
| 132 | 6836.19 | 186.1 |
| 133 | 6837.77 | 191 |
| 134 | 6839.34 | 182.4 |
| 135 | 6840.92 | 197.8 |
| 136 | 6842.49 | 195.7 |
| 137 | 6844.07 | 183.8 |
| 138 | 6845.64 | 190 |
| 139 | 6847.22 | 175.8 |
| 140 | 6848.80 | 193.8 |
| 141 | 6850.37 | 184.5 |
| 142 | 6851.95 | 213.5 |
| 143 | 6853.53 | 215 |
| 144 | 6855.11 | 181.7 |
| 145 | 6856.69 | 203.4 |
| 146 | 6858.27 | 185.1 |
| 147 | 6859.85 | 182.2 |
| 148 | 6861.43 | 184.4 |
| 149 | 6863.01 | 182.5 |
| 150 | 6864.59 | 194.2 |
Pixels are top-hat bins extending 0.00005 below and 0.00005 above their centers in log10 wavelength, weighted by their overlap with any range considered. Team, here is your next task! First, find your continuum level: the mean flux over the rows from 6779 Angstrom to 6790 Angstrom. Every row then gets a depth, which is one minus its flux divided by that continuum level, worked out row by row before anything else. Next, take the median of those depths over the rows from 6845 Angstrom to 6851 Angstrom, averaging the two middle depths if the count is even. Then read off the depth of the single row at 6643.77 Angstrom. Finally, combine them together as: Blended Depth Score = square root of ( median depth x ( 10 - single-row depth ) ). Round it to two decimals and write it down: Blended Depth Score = 0.49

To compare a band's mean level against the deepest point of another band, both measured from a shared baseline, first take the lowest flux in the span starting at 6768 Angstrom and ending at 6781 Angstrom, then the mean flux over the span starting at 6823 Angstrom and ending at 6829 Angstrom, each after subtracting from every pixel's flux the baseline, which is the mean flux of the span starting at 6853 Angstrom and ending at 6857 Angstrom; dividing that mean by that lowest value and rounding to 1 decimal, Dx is 0.2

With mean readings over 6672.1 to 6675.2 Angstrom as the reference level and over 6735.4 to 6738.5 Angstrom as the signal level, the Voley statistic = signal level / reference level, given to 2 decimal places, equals 1.04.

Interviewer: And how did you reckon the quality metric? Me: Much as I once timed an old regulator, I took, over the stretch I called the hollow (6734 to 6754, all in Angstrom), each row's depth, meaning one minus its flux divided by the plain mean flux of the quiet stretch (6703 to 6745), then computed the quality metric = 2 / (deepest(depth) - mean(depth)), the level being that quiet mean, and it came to 16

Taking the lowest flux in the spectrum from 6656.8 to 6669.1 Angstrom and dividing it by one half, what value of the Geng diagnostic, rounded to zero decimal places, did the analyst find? 227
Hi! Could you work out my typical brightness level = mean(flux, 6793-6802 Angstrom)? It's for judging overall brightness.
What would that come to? 188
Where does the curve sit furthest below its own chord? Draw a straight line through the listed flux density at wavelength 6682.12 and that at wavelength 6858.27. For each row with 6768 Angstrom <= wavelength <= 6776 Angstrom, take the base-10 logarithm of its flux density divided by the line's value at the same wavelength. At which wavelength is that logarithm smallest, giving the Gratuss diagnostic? 6770.40 Angstrom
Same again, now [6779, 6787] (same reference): 6784.45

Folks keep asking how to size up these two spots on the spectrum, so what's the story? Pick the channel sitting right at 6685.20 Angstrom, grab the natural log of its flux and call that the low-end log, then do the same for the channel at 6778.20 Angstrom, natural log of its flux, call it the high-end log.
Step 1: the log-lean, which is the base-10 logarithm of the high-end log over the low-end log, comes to -0.0094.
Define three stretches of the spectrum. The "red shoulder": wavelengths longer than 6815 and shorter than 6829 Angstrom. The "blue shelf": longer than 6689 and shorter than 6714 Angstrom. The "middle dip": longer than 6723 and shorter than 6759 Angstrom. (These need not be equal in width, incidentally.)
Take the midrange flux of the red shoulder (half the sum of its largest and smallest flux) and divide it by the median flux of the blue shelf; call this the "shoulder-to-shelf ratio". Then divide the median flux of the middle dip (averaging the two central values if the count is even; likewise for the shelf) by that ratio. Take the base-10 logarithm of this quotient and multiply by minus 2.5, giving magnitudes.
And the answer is -5.69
